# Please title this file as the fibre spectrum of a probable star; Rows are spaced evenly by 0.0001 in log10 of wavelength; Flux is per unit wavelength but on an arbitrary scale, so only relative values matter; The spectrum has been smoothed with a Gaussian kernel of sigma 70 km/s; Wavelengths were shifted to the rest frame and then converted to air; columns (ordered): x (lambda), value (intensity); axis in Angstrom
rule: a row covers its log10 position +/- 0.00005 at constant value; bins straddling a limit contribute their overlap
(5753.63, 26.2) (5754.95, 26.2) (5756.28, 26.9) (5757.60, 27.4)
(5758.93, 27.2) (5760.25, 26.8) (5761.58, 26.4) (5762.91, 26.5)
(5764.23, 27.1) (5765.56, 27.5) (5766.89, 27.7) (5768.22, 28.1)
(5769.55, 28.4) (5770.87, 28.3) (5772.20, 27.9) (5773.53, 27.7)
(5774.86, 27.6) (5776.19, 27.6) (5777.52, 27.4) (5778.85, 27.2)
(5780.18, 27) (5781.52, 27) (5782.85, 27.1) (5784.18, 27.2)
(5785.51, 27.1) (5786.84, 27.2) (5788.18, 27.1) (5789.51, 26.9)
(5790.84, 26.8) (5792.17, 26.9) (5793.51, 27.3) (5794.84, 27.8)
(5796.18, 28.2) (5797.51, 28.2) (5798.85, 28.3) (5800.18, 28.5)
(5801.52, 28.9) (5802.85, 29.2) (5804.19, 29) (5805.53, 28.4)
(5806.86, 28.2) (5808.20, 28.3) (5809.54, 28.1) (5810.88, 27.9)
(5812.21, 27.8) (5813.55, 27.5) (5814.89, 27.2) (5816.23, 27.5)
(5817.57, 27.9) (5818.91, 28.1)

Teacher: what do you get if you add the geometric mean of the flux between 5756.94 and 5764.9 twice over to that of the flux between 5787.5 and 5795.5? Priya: 80.9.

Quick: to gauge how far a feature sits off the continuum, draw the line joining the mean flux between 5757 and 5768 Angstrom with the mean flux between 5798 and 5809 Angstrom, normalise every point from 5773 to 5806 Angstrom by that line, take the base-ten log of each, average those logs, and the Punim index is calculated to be -0.0066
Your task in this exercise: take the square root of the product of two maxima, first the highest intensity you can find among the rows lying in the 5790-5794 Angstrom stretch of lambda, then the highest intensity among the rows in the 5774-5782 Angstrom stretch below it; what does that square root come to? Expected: 27.4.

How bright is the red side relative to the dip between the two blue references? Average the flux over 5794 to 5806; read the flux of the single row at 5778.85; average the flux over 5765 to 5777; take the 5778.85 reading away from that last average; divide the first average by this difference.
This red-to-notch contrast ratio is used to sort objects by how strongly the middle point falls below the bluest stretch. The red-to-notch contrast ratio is 43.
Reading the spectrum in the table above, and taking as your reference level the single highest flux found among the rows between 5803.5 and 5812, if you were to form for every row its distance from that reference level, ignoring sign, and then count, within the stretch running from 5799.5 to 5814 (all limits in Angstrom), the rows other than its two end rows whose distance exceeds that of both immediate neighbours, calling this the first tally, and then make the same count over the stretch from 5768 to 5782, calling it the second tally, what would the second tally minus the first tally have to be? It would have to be -2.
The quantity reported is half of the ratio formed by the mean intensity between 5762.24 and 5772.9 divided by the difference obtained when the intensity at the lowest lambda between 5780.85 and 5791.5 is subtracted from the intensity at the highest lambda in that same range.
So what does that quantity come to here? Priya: -69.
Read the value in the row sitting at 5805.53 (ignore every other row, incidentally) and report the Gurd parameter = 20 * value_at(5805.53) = 568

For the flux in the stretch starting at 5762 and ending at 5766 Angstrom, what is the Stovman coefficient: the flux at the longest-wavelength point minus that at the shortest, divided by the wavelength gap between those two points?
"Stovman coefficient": 0.38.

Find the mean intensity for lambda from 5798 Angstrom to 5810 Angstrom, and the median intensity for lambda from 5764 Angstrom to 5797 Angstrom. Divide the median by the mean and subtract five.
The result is -4.04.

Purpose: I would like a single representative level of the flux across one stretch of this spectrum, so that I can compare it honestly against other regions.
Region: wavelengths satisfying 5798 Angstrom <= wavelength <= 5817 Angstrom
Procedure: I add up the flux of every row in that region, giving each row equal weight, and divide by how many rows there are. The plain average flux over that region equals 28.2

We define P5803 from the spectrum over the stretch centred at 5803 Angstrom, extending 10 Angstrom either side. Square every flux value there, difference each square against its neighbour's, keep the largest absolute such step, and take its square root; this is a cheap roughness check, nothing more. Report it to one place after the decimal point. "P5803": 5.9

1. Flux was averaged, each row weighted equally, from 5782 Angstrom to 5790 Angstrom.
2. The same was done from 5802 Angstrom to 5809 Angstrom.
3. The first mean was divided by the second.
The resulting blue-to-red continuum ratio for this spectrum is 0.947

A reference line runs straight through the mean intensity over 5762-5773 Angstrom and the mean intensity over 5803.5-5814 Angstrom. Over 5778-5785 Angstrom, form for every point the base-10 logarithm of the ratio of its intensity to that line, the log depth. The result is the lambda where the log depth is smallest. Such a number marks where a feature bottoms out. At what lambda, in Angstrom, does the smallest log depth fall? 5781.52 Angstrom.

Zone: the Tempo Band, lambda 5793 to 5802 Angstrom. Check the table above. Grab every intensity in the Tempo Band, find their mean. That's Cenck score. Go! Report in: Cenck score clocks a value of 28.2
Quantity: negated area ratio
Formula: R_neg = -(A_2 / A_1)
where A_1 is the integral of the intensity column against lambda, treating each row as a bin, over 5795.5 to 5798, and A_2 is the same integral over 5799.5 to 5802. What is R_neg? -1.02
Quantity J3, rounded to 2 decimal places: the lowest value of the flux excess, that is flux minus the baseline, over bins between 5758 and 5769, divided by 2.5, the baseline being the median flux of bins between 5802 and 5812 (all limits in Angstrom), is -0.76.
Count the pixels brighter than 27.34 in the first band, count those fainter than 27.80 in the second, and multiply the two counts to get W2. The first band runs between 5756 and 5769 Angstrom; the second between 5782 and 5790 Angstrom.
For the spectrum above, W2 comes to 24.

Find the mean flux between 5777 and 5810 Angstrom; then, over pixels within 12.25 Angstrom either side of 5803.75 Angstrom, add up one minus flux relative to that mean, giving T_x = -0.2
